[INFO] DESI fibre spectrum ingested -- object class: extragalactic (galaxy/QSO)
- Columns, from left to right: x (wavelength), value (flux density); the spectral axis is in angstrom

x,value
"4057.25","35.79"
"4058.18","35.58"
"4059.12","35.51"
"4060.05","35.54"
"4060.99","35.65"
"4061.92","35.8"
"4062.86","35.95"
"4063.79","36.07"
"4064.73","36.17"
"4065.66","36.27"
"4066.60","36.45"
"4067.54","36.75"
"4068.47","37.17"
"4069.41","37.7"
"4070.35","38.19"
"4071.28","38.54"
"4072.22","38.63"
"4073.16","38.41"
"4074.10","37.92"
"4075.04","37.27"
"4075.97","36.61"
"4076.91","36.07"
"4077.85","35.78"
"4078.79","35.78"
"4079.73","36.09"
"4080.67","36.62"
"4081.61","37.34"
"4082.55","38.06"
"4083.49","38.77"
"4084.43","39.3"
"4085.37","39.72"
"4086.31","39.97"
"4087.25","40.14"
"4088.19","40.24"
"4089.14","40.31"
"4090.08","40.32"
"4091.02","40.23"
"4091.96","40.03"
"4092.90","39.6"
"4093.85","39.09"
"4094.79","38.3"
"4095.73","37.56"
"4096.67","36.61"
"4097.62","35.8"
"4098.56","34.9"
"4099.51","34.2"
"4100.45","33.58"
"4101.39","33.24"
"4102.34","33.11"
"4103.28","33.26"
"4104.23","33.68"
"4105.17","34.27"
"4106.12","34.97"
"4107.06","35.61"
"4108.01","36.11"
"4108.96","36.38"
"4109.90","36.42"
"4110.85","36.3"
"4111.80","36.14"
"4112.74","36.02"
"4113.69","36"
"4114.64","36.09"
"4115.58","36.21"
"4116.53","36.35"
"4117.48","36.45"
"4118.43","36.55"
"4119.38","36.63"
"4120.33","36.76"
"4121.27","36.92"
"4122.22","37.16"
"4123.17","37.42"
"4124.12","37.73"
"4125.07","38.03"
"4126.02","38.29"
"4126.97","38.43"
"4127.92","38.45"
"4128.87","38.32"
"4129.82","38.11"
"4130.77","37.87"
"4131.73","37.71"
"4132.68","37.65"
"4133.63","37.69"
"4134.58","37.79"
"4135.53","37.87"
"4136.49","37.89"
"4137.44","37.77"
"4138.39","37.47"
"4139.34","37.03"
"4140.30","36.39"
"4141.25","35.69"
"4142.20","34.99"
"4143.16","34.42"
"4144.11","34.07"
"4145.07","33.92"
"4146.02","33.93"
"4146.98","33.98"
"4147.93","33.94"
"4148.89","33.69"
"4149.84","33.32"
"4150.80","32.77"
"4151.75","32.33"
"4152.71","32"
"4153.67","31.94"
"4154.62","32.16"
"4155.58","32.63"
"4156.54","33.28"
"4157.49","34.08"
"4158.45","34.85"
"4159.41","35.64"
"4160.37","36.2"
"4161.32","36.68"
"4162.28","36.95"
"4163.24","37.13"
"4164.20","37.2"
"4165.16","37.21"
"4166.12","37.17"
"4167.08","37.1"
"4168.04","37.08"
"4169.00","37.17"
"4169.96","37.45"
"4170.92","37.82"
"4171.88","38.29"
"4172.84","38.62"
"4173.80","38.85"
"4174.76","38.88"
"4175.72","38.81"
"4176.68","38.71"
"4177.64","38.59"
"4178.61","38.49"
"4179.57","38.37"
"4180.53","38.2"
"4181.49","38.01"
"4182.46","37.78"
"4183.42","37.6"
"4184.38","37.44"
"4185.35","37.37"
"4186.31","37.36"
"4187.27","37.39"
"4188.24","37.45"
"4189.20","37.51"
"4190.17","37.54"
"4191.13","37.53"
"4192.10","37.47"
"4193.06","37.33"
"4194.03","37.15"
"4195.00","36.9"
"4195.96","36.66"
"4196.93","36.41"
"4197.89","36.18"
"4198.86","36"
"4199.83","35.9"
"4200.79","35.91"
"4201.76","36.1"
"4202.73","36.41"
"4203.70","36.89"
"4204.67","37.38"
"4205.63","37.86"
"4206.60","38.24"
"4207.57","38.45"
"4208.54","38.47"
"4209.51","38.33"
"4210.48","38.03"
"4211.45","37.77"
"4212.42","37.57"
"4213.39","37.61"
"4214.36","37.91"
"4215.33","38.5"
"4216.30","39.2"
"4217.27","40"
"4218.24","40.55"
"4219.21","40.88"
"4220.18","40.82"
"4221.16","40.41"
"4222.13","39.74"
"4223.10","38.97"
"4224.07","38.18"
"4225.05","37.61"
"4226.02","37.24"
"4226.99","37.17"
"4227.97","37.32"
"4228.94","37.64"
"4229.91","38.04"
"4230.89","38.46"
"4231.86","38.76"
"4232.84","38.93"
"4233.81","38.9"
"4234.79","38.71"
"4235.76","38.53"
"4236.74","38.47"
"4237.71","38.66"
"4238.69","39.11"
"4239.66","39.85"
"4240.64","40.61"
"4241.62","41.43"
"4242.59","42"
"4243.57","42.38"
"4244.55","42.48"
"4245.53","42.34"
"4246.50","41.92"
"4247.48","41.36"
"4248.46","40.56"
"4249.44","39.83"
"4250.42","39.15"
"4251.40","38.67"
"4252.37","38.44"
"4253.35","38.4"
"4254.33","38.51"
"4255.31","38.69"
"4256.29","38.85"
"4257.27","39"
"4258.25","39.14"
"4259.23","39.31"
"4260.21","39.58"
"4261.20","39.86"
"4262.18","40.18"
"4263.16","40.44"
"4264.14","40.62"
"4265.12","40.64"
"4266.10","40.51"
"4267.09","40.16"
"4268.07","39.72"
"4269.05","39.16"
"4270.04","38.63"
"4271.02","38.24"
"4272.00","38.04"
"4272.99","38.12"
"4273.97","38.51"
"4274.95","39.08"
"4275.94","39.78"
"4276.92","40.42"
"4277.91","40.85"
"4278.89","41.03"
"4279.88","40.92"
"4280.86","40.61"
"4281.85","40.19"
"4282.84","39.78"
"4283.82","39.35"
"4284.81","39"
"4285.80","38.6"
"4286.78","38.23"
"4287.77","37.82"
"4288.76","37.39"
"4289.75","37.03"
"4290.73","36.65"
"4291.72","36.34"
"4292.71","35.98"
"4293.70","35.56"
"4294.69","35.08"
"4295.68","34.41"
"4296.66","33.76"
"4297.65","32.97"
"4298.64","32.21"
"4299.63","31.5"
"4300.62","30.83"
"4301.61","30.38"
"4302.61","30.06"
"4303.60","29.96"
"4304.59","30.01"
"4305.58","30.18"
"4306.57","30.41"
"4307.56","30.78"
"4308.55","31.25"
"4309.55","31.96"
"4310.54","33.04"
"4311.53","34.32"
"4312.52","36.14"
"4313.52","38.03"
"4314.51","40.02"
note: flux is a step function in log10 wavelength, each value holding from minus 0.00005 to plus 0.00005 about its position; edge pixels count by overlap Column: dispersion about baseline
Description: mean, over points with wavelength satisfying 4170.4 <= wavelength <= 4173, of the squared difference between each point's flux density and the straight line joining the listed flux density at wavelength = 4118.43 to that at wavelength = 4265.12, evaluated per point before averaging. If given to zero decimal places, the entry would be 0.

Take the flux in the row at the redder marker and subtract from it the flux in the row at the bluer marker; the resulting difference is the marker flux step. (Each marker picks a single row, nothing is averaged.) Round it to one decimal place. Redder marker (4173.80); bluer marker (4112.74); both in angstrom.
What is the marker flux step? 2.8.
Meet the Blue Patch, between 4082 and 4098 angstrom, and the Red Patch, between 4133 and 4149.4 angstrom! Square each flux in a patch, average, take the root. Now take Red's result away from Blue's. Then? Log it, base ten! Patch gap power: 0.51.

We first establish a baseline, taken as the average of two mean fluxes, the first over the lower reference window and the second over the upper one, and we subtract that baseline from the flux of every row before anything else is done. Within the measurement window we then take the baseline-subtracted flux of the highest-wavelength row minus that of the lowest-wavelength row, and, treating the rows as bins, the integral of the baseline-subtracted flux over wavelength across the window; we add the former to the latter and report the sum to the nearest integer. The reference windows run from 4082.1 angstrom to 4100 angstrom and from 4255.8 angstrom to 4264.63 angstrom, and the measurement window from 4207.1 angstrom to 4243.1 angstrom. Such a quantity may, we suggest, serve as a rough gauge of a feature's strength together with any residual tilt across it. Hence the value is -5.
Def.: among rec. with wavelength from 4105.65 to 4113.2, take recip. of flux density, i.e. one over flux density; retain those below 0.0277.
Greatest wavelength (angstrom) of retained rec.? 4111.80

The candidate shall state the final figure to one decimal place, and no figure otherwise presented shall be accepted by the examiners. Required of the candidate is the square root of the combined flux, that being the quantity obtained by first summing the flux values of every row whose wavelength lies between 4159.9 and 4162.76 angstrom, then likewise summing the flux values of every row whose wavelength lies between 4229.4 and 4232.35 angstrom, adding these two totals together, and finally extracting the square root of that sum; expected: 15.0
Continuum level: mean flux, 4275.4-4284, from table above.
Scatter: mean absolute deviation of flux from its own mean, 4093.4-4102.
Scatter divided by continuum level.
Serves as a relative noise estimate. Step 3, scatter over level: 0.043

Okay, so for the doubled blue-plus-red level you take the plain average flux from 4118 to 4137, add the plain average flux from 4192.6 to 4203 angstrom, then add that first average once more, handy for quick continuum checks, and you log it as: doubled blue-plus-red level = 112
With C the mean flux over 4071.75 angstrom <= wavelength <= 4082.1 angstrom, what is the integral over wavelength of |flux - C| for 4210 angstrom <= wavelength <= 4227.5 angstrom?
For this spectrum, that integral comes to 32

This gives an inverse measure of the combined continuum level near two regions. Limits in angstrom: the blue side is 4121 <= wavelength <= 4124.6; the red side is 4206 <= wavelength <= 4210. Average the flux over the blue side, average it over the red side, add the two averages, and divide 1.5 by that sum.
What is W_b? 0.0198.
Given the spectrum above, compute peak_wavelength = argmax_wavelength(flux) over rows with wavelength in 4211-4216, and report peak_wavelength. 4215.33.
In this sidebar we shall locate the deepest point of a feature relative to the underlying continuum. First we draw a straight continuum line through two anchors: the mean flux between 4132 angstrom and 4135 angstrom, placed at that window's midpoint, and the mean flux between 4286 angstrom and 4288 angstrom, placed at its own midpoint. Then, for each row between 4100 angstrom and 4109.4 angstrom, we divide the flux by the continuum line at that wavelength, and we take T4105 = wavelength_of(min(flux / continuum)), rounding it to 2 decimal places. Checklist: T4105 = 4102.34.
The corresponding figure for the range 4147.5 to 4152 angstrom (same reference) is 4151.75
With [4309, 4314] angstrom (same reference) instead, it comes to 4309.55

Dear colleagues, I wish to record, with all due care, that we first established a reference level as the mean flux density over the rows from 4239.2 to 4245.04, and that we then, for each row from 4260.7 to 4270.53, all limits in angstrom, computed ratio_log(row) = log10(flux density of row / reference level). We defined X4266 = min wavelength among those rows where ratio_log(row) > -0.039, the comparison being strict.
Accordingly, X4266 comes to 4261.20 angstrom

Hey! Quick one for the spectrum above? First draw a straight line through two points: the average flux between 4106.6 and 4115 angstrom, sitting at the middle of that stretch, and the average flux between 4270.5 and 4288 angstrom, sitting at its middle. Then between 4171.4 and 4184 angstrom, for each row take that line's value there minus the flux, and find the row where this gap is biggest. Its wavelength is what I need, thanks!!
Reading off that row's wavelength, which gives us 4183.42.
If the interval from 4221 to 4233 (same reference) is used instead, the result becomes 4226.99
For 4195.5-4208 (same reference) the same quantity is 4200.79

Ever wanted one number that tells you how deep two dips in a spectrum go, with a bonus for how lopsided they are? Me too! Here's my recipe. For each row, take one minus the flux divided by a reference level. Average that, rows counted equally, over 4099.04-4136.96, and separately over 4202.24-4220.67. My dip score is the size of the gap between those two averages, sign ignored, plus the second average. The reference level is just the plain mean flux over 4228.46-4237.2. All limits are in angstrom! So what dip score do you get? 0.053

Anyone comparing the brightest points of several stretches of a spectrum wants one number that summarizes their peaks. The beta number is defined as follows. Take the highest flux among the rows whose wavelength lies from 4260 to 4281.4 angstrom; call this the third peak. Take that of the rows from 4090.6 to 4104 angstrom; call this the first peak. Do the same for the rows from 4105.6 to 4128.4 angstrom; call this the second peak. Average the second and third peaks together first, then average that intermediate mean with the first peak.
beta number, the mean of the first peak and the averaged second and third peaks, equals 40.0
